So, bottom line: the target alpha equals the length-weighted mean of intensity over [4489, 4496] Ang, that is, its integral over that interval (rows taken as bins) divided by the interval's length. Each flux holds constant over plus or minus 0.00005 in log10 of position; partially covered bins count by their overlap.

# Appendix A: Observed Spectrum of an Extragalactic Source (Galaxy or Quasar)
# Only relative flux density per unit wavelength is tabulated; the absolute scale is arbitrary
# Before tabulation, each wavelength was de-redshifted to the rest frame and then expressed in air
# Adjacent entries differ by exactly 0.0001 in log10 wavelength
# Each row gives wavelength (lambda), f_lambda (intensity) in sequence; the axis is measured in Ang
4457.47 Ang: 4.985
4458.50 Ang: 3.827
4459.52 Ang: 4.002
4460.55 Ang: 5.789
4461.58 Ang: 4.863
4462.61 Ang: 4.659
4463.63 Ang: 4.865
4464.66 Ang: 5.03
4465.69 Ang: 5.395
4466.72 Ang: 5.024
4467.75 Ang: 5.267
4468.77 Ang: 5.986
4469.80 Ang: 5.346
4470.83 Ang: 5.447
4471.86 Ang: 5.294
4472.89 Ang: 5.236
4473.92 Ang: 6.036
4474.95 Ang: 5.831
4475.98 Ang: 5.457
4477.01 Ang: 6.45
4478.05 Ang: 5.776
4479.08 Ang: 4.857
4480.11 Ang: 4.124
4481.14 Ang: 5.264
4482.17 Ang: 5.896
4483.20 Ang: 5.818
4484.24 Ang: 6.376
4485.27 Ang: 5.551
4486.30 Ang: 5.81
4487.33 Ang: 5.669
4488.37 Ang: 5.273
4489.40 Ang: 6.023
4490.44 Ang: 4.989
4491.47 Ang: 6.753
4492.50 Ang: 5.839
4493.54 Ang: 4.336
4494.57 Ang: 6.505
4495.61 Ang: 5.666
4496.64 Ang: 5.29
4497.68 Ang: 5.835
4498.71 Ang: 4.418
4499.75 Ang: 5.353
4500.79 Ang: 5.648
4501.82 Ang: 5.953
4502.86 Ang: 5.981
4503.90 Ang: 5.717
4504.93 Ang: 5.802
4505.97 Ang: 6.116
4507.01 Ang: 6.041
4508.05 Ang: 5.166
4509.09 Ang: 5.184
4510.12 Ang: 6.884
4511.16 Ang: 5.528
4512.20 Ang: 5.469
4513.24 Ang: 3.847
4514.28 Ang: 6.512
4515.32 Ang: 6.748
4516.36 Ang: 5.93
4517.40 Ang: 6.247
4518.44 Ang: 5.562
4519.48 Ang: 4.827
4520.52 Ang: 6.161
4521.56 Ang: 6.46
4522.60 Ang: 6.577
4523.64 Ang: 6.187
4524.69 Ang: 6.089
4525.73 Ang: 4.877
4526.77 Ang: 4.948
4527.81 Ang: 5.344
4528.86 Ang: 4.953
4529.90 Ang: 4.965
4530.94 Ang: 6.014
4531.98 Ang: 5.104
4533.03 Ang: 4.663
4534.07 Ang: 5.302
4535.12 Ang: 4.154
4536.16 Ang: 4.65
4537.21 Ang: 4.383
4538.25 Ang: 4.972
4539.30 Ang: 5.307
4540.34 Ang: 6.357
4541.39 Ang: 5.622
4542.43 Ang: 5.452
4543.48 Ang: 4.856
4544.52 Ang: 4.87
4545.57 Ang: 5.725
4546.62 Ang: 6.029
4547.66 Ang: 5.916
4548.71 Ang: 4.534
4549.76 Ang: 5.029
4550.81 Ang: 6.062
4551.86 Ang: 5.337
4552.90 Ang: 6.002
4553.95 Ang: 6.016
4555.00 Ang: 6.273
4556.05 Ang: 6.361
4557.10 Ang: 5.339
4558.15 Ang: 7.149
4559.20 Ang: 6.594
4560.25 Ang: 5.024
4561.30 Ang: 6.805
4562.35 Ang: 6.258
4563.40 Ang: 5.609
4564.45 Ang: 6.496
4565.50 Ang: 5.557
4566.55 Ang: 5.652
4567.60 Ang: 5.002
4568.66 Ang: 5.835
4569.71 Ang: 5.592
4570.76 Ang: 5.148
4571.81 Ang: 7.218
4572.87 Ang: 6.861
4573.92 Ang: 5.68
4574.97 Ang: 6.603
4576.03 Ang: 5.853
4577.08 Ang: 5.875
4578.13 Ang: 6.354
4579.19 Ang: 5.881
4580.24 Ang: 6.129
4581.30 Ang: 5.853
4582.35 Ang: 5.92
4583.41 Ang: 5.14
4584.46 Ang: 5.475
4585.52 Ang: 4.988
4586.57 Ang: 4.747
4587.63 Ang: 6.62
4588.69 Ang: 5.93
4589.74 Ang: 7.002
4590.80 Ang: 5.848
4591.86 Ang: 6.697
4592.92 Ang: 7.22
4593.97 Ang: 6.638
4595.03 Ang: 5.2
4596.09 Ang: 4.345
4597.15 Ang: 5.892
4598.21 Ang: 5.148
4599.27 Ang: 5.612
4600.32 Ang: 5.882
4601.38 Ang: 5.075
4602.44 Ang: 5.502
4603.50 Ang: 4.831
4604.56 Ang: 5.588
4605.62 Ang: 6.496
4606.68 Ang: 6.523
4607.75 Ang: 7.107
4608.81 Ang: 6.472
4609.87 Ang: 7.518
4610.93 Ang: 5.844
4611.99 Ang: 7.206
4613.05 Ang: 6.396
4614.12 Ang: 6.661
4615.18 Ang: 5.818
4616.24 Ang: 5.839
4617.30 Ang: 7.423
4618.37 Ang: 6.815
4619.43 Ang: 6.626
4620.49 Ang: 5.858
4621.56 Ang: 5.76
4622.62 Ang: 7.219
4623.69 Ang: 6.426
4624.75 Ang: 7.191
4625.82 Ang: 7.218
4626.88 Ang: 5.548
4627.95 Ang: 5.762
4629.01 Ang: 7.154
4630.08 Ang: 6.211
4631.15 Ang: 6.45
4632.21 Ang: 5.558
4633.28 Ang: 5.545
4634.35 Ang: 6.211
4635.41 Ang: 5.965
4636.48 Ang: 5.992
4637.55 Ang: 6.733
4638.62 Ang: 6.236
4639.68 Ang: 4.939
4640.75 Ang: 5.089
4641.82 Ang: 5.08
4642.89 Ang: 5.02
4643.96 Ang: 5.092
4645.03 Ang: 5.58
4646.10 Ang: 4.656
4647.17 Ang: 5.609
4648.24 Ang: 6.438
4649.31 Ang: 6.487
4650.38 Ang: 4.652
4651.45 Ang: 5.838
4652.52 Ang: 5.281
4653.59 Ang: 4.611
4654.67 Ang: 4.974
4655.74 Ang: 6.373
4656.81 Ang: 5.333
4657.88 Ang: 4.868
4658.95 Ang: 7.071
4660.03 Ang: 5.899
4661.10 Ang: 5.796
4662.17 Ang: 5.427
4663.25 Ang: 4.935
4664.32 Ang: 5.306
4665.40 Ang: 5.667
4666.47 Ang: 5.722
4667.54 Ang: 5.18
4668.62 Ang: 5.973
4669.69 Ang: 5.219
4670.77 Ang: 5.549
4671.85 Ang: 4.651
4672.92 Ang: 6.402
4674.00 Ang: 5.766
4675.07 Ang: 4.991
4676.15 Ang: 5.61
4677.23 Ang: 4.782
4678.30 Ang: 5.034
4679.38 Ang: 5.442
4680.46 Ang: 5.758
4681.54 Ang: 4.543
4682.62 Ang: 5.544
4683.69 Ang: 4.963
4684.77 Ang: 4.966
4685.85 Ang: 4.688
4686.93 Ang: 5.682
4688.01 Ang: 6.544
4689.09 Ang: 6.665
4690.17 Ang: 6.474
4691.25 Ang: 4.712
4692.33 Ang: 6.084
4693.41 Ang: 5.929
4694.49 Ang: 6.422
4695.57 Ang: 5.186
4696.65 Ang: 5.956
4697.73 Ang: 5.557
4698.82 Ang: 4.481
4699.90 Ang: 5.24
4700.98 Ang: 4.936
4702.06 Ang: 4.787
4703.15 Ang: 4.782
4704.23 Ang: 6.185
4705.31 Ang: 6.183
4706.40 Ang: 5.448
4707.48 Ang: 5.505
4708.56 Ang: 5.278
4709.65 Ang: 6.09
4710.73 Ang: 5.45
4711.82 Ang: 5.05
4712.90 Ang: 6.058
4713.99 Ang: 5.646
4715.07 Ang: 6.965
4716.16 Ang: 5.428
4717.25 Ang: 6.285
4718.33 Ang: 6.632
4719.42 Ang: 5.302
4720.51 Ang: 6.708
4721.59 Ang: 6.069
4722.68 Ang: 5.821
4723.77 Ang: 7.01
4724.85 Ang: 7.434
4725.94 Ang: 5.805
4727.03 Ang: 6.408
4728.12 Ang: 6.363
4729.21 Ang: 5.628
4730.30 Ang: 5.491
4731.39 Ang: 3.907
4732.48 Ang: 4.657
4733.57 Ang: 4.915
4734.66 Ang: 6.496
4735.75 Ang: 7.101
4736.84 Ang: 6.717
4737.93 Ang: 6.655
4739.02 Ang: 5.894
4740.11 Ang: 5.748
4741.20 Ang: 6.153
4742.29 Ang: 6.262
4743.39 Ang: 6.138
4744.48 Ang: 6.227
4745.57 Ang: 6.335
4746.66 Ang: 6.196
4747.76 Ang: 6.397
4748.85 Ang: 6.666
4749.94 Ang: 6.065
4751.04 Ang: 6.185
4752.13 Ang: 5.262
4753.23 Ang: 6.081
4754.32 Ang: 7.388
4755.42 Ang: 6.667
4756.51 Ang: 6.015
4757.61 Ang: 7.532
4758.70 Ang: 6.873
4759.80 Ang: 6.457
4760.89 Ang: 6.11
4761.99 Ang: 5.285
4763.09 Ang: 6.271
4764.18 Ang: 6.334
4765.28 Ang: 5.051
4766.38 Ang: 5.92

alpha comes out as 5.7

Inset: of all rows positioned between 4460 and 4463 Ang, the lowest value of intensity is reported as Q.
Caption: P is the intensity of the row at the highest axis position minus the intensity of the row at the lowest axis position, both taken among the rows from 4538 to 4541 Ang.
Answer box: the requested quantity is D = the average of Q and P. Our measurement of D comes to 3.02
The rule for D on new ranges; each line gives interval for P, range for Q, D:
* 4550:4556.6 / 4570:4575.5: 2.72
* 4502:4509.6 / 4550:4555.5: 2.27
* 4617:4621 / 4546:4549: 1.48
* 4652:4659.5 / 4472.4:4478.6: 3.51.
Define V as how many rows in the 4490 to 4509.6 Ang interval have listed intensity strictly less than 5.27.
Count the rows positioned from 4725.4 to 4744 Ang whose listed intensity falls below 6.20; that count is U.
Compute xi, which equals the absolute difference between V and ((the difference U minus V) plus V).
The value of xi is 5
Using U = 10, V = 5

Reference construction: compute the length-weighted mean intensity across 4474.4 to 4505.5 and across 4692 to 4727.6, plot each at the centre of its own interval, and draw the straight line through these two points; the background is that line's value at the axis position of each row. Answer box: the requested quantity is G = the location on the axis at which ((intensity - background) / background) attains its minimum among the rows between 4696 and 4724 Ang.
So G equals 4698.82 Ang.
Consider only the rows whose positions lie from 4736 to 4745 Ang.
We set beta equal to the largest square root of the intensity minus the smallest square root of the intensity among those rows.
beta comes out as 0.19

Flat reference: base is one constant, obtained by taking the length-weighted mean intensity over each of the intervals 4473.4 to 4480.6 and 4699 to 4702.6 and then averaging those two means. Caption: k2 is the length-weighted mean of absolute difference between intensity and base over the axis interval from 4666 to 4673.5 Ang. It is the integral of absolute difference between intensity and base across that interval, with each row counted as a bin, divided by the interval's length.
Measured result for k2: 0.48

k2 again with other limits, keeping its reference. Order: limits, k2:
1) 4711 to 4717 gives 0.67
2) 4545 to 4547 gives 0.63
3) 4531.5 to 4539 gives 0.49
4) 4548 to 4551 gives 0.55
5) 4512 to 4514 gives 0.96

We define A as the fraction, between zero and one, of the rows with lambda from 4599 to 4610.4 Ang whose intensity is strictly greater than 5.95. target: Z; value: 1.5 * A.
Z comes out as 0.7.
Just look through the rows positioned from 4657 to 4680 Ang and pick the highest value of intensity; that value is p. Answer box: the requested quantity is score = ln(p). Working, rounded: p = 7.071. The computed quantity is 1.96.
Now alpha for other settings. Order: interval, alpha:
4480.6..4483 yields 5.6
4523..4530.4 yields 5.4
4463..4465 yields 4.9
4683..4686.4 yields 4.9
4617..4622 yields 6.5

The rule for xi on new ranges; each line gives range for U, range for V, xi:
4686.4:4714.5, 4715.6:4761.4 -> 18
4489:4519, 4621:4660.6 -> 13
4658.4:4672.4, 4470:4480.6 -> 9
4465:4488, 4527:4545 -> 10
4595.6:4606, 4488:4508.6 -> 5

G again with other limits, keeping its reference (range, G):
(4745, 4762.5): 4752.13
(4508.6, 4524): 4513.24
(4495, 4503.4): 4498.71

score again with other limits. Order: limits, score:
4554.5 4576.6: 1.98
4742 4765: 2.02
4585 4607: 1.98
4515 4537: 1.91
